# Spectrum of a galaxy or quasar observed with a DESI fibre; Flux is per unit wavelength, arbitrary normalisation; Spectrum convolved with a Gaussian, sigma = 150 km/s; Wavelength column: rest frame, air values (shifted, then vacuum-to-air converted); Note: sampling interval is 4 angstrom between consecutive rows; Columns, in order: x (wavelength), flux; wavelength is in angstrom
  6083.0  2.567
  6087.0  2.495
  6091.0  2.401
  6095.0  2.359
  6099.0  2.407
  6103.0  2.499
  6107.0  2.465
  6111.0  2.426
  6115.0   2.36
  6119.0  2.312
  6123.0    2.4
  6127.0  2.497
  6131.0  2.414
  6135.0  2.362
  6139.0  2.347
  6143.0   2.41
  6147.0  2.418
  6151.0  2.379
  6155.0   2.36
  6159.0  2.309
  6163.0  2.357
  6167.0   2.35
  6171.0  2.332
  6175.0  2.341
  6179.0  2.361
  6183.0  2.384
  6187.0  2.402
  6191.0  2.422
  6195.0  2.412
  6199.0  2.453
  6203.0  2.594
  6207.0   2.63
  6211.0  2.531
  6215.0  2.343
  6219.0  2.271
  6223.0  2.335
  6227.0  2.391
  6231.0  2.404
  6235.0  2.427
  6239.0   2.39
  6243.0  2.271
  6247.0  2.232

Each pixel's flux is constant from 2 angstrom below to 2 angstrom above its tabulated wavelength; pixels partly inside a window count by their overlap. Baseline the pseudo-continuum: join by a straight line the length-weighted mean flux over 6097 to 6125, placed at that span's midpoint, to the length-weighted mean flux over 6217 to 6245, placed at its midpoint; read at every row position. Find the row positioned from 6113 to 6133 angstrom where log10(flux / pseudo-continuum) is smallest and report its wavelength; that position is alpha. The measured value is 6119.0 angstrom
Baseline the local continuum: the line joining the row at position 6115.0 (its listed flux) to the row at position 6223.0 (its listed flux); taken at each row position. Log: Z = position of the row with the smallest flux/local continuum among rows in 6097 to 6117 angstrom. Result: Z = 6115.0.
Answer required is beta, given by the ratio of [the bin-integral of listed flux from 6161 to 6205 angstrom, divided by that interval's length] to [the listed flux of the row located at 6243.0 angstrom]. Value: 1.06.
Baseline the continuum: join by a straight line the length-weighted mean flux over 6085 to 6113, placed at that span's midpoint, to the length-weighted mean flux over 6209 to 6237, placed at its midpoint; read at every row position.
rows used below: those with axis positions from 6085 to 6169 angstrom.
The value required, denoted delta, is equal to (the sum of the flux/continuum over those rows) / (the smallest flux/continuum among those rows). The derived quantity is 21.8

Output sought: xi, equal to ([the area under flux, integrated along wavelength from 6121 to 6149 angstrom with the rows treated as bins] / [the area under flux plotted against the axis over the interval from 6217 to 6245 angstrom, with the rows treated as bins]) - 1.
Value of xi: 0.022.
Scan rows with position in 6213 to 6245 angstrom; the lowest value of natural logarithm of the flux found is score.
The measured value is 0.820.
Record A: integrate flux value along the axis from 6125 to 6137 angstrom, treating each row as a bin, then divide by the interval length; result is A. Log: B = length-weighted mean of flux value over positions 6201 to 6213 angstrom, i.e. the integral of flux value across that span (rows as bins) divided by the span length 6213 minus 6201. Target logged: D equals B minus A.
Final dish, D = 0.16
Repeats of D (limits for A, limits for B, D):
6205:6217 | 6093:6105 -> -0.08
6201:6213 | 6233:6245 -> -0.22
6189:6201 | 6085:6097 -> -0.01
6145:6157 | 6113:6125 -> -0.03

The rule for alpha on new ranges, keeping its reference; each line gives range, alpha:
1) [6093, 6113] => 6095.0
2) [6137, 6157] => 6139.0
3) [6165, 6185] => 6171.0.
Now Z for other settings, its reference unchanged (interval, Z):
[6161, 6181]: 6171.0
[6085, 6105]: 6095.0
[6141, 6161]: 6159.0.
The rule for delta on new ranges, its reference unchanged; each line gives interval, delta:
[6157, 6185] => 7.1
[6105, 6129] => 6.3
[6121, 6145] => 6.1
